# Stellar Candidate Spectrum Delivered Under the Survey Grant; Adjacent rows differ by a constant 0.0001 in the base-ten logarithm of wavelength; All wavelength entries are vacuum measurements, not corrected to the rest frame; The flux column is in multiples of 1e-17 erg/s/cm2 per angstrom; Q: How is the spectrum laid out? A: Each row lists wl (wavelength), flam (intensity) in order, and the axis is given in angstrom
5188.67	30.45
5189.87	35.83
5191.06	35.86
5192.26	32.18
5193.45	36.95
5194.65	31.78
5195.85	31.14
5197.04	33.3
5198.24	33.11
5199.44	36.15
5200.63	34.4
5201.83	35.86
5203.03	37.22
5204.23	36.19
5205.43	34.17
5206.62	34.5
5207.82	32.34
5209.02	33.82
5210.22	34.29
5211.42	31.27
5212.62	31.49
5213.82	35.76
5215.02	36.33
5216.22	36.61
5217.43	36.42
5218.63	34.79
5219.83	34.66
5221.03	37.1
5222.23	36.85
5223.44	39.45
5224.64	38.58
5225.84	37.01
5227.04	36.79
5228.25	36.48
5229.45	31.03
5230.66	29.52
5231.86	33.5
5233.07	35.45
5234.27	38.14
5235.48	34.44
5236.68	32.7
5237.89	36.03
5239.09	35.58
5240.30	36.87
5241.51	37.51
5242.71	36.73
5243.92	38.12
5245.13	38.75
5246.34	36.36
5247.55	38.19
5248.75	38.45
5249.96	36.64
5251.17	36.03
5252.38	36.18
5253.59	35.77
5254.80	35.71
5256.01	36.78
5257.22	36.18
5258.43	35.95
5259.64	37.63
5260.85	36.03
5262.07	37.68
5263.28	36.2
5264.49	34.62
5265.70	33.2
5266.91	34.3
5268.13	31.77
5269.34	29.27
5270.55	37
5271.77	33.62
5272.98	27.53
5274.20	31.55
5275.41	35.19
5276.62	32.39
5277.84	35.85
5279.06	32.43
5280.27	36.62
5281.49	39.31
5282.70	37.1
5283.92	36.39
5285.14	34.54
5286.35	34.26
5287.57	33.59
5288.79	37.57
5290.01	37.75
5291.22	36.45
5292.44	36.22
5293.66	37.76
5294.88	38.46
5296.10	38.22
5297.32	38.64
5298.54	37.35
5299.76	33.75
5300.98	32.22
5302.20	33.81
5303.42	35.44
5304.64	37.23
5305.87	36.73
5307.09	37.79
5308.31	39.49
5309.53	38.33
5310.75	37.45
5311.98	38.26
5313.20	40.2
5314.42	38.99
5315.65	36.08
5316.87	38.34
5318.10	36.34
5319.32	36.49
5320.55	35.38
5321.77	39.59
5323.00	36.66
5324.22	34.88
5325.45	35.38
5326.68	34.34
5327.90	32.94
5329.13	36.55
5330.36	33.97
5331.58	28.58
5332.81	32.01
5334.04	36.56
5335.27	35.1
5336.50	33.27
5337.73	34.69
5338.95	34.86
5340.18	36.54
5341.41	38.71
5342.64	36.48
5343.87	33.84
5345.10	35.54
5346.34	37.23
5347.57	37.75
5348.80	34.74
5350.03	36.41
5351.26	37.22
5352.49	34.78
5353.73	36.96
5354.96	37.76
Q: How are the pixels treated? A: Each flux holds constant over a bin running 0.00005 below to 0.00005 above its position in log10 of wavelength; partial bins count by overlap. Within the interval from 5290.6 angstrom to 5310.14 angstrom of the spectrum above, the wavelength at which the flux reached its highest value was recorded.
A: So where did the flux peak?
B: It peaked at 5308.31 angstrom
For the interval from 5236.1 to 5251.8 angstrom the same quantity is 5245.13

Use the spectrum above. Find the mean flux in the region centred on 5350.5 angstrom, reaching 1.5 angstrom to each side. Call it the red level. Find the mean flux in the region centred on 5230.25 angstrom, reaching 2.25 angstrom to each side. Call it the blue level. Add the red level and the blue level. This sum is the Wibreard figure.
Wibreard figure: 69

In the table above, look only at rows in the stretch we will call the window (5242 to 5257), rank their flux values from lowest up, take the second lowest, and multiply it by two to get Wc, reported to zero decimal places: 72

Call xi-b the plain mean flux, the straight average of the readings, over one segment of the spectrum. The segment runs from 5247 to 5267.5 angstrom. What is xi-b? 36.2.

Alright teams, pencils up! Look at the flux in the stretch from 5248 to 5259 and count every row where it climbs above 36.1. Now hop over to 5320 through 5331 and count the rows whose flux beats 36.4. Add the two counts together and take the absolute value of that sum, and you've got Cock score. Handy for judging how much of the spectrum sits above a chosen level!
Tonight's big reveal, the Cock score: 8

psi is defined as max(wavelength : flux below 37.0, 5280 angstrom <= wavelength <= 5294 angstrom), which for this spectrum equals 5292.44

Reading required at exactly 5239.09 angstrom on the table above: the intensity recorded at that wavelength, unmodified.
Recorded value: 35.58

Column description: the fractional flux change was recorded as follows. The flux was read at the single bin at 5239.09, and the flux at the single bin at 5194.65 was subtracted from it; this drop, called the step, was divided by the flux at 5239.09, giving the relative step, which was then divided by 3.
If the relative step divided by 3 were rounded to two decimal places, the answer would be 0.04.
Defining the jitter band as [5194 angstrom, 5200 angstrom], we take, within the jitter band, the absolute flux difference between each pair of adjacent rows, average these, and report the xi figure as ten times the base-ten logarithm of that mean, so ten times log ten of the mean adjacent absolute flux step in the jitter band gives 1.8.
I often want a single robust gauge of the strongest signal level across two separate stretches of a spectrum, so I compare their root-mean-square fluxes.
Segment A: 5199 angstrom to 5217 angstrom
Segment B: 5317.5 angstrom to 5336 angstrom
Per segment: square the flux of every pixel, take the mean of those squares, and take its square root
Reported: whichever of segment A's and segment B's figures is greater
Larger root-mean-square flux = 35.1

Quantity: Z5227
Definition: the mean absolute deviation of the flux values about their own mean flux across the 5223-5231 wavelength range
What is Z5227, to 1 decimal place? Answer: 3.0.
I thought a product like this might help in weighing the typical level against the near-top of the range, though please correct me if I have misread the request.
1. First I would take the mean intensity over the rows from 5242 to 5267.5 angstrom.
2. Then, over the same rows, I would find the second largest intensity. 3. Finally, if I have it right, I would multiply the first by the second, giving 1402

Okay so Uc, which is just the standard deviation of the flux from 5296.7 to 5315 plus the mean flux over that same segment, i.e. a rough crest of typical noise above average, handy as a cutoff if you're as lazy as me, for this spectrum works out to 39.3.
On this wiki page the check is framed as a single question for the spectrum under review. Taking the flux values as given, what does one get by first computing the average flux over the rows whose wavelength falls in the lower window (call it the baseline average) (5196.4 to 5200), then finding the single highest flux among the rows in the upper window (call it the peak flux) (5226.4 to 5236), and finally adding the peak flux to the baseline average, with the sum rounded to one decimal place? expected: 72.3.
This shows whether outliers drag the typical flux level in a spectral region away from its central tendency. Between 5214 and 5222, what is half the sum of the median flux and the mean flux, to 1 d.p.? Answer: 36.2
